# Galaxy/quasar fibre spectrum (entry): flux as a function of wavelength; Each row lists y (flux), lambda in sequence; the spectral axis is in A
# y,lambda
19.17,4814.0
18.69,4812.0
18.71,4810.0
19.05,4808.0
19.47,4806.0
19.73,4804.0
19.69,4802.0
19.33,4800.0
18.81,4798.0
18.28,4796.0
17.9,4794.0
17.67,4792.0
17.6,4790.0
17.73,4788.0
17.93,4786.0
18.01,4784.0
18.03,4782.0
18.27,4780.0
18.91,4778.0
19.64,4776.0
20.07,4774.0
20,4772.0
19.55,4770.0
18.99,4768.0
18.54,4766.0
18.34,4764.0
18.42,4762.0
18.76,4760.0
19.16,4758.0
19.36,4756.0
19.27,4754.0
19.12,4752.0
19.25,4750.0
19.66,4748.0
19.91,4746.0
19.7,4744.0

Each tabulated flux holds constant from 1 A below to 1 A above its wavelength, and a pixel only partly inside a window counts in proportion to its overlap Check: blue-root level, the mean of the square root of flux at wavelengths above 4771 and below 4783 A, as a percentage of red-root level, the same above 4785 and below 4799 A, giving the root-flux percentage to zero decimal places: 103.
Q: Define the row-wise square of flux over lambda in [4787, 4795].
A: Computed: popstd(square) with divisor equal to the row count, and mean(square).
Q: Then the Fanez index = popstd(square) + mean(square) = 318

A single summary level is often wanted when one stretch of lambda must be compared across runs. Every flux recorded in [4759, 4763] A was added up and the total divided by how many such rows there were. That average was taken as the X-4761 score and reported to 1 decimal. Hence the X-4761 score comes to 18.6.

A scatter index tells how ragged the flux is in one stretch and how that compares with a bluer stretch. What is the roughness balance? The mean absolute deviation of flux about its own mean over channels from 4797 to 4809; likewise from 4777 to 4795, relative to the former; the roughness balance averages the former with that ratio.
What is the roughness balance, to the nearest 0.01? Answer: 0.61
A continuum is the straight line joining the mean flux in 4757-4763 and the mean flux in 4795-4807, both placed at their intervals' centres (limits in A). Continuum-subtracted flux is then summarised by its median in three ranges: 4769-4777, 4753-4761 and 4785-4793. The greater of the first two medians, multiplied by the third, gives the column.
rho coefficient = -1.2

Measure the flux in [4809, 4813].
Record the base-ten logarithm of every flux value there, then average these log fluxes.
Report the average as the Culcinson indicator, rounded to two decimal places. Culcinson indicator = 1.27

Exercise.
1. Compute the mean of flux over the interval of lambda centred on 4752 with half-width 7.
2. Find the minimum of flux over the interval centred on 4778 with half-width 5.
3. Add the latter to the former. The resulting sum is 37.4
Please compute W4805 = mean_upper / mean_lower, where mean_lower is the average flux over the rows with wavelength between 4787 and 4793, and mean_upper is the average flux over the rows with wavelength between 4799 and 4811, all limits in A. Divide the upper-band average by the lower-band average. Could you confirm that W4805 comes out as 1.09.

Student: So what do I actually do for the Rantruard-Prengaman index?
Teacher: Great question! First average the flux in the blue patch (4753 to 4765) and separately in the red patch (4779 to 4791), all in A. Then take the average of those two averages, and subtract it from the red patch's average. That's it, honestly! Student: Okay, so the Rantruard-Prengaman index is -0.5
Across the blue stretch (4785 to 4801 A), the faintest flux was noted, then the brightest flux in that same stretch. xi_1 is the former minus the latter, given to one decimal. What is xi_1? -1.7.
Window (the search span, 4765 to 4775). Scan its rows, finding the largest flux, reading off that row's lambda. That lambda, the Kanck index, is 4774.0 A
